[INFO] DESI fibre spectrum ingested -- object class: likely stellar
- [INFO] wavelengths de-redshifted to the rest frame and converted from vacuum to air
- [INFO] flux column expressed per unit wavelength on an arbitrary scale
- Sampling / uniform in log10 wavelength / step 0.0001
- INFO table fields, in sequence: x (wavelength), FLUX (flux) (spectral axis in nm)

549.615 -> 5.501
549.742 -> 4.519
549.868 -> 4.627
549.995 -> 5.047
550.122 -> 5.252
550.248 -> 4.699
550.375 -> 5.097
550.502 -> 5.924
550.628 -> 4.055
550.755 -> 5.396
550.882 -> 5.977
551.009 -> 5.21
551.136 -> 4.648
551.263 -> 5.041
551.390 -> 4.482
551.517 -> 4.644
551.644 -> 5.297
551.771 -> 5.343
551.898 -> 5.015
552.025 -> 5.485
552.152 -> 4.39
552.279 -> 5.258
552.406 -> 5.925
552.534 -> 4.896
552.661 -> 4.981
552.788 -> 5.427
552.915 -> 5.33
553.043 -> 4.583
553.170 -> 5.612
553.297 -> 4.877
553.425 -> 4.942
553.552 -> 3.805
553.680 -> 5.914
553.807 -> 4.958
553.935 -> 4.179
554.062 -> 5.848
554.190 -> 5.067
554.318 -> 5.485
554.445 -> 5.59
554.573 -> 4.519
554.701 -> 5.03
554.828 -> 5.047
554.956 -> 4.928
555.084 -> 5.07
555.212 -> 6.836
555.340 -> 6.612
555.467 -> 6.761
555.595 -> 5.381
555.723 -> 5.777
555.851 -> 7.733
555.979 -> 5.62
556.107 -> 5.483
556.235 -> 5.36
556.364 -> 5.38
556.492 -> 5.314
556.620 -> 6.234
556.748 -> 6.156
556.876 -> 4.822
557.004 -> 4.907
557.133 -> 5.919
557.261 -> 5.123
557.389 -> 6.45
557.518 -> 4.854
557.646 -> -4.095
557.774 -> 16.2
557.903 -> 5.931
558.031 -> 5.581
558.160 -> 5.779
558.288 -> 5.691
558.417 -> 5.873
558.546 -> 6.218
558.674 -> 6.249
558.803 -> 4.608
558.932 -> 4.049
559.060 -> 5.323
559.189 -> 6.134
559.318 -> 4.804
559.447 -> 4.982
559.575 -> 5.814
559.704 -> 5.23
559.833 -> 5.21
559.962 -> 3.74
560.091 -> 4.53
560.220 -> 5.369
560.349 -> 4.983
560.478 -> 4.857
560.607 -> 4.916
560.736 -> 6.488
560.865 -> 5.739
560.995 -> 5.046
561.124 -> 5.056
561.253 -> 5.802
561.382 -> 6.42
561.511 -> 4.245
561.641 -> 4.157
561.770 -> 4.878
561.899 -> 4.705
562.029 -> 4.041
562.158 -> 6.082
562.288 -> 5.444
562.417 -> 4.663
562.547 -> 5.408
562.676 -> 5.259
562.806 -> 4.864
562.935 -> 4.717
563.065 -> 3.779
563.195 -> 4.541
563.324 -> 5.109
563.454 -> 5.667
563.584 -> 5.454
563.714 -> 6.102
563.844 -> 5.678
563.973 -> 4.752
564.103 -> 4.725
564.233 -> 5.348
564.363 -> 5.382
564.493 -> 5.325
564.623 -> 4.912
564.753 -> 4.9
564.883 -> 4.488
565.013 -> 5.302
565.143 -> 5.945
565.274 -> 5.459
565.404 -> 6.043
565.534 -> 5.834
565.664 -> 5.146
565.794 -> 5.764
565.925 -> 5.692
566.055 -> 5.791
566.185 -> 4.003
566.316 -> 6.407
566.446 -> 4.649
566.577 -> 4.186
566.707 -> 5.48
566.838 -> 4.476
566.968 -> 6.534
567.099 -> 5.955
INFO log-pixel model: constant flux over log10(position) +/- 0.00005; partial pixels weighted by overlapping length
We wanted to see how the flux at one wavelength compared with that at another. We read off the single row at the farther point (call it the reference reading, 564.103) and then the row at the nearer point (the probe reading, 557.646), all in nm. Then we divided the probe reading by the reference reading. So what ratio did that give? -0.87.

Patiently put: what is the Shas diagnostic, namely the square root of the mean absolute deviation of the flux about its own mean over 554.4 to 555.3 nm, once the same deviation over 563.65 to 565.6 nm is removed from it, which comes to 0.354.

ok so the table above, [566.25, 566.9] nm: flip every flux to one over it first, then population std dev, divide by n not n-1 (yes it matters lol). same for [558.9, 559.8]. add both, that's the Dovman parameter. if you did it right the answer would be 0.055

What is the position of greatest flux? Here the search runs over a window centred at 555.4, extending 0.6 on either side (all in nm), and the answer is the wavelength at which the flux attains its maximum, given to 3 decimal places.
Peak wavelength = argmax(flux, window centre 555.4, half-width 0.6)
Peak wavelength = 555.851 nm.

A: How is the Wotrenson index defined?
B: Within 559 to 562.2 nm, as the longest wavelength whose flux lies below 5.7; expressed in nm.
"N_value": 562.029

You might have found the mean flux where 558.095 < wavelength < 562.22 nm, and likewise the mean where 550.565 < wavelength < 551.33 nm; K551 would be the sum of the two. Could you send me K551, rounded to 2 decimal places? 10.27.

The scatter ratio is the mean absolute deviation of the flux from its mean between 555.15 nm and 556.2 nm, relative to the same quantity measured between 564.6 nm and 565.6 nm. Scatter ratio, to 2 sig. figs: 1.5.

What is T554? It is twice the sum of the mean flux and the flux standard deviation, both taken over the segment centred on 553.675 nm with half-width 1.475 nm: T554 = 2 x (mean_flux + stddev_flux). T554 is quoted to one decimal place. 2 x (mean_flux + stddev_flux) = 11.2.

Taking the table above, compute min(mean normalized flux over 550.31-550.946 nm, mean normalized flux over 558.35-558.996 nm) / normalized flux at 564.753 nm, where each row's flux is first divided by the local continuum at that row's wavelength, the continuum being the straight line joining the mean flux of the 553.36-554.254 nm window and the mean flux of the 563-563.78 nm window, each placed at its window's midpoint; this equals 1.1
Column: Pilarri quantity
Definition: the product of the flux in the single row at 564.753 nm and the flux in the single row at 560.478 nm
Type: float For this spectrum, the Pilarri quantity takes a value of 23.8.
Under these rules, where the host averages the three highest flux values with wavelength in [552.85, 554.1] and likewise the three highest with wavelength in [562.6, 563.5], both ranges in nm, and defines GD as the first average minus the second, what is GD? 0.45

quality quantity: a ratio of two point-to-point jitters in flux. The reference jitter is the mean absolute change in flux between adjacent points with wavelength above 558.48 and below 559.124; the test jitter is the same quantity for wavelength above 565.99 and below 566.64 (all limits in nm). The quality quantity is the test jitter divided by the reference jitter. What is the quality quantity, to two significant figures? 1.8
